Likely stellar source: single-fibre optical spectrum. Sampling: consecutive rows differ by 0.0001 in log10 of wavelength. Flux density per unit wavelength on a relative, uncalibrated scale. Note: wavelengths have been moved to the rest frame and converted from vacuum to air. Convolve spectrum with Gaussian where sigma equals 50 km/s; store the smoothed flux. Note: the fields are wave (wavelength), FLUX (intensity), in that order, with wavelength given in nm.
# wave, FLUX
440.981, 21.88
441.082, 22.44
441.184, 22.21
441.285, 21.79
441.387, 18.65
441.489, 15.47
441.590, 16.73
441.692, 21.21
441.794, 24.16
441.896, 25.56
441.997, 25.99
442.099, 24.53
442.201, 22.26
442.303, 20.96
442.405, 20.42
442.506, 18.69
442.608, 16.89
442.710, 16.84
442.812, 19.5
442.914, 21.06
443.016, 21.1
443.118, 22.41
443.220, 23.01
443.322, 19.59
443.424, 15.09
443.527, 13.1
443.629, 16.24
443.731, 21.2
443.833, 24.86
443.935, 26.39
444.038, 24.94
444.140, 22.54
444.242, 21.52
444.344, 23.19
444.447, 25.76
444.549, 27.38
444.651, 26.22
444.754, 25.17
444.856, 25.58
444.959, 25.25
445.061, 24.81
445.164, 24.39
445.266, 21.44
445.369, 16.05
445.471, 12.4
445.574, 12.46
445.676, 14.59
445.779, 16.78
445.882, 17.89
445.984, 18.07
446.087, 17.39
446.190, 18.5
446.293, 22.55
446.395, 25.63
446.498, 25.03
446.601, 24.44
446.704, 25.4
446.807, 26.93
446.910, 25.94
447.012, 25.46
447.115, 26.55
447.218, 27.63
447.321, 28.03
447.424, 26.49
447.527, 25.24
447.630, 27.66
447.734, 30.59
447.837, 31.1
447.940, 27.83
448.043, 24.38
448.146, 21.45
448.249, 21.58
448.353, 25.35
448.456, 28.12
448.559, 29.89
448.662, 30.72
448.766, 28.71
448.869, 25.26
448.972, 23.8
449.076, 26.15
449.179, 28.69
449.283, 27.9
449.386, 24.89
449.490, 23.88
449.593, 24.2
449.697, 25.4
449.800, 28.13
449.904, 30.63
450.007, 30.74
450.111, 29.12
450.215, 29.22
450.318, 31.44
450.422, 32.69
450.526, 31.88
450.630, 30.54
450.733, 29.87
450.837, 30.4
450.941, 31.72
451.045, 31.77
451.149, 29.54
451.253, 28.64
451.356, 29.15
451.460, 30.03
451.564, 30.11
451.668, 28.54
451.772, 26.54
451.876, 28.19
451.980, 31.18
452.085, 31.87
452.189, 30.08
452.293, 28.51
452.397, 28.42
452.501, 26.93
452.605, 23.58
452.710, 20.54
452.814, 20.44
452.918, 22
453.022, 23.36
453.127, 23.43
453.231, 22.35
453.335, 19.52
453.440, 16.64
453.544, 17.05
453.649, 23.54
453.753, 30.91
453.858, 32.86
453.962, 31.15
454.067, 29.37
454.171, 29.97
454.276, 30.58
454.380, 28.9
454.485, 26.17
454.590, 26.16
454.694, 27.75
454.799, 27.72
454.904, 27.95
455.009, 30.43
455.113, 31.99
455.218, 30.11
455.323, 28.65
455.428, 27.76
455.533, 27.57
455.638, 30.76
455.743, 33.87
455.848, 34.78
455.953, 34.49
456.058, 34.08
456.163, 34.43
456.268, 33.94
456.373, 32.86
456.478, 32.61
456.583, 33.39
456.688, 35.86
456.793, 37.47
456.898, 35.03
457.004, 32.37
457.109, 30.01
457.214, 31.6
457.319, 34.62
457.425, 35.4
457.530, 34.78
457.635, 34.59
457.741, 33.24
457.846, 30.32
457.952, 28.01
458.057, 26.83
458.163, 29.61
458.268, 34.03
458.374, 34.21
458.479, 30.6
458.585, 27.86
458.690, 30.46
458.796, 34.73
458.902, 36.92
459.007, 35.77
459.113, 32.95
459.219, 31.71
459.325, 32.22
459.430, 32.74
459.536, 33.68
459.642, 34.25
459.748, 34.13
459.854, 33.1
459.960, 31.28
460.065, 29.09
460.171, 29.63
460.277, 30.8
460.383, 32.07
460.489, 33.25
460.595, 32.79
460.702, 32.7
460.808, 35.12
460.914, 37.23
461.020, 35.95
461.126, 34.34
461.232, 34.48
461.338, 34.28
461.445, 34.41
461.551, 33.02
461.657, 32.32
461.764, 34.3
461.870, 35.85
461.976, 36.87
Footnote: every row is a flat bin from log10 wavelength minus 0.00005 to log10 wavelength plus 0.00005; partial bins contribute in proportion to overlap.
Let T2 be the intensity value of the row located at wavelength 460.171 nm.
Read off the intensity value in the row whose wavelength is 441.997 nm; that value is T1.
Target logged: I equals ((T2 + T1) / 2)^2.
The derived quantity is 773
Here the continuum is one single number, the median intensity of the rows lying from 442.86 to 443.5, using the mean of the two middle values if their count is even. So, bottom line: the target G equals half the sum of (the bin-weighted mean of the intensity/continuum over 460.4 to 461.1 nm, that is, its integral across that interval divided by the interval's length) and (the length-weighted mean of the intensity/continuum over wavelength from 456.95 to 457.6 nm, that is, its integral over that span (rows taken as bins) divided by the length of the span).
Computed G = 1.60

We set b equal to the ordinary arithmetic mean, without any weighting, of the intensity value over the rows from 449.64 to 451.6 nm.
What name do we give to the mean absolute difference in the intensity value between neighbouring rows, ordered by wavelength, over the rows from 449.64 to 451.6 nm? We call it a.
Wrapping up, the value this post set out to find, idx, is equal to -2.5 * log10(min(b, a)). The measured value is -0.1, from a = 1.1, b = 30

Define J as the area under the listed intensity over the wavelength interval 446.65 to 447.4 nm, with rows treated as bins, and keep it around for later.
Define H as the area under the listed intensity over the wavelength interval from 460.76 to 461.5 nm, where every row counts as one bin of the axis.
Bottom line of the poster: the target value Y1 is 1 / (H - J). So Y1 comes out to 0.16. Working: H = 26.0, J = 20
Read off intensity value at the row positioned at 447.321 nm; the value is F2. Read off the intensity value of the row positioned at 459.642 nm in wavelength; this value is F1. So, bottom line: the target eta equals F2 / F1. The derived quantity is 0.8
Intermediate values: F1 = 34.25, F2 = 28.03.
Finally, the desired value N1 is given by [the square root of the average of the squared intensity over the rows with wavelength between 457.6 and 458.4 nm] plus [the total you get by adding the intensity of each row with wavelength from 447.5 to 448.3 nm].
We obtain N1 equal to 241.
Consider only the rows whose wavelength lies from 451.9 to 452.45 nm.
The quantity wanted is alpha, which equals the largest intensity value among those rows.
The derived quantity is 31.87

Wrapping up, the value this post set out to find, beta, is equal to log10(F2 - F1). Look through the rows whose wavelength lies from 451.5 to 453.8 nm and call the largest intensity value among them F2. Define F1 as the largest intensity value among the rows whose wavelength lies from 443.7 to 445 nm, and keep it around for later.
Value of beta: 0.65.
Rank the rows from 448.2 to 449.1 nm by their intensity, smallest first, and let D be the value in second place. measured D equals 23.8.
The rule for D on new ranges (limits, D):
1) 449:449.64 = 24.2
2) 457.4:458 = 30.32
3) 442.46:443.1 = 16.89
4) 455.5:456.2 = 30.76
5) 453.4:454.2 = 17.05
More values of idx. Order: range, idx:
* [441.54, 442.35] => -0.8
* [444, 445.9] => -0.6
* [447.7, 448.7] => -0.8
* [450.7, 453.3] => -0.3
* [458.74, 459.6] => -0.3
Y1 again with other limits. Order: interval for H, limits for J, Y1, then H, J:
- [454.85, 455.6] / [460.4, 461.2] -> -0.18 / 21.9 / 27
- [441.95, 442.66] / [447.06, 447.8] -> -0.19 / 15.2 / 20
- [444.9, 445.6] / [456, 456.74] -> -0.09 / 13.9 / 25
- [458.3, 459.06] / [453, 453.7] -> 0.09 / 25.1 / 14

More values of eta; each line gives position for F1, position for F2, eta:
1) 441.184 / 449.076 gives 1.2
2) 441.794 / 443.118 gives 0.9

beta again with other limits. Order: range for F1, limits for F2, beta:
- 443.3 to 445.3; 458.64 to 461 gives 0.99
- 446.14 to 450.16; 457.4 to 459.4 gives 0.76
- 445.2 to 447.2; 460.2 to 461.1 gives 1.01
